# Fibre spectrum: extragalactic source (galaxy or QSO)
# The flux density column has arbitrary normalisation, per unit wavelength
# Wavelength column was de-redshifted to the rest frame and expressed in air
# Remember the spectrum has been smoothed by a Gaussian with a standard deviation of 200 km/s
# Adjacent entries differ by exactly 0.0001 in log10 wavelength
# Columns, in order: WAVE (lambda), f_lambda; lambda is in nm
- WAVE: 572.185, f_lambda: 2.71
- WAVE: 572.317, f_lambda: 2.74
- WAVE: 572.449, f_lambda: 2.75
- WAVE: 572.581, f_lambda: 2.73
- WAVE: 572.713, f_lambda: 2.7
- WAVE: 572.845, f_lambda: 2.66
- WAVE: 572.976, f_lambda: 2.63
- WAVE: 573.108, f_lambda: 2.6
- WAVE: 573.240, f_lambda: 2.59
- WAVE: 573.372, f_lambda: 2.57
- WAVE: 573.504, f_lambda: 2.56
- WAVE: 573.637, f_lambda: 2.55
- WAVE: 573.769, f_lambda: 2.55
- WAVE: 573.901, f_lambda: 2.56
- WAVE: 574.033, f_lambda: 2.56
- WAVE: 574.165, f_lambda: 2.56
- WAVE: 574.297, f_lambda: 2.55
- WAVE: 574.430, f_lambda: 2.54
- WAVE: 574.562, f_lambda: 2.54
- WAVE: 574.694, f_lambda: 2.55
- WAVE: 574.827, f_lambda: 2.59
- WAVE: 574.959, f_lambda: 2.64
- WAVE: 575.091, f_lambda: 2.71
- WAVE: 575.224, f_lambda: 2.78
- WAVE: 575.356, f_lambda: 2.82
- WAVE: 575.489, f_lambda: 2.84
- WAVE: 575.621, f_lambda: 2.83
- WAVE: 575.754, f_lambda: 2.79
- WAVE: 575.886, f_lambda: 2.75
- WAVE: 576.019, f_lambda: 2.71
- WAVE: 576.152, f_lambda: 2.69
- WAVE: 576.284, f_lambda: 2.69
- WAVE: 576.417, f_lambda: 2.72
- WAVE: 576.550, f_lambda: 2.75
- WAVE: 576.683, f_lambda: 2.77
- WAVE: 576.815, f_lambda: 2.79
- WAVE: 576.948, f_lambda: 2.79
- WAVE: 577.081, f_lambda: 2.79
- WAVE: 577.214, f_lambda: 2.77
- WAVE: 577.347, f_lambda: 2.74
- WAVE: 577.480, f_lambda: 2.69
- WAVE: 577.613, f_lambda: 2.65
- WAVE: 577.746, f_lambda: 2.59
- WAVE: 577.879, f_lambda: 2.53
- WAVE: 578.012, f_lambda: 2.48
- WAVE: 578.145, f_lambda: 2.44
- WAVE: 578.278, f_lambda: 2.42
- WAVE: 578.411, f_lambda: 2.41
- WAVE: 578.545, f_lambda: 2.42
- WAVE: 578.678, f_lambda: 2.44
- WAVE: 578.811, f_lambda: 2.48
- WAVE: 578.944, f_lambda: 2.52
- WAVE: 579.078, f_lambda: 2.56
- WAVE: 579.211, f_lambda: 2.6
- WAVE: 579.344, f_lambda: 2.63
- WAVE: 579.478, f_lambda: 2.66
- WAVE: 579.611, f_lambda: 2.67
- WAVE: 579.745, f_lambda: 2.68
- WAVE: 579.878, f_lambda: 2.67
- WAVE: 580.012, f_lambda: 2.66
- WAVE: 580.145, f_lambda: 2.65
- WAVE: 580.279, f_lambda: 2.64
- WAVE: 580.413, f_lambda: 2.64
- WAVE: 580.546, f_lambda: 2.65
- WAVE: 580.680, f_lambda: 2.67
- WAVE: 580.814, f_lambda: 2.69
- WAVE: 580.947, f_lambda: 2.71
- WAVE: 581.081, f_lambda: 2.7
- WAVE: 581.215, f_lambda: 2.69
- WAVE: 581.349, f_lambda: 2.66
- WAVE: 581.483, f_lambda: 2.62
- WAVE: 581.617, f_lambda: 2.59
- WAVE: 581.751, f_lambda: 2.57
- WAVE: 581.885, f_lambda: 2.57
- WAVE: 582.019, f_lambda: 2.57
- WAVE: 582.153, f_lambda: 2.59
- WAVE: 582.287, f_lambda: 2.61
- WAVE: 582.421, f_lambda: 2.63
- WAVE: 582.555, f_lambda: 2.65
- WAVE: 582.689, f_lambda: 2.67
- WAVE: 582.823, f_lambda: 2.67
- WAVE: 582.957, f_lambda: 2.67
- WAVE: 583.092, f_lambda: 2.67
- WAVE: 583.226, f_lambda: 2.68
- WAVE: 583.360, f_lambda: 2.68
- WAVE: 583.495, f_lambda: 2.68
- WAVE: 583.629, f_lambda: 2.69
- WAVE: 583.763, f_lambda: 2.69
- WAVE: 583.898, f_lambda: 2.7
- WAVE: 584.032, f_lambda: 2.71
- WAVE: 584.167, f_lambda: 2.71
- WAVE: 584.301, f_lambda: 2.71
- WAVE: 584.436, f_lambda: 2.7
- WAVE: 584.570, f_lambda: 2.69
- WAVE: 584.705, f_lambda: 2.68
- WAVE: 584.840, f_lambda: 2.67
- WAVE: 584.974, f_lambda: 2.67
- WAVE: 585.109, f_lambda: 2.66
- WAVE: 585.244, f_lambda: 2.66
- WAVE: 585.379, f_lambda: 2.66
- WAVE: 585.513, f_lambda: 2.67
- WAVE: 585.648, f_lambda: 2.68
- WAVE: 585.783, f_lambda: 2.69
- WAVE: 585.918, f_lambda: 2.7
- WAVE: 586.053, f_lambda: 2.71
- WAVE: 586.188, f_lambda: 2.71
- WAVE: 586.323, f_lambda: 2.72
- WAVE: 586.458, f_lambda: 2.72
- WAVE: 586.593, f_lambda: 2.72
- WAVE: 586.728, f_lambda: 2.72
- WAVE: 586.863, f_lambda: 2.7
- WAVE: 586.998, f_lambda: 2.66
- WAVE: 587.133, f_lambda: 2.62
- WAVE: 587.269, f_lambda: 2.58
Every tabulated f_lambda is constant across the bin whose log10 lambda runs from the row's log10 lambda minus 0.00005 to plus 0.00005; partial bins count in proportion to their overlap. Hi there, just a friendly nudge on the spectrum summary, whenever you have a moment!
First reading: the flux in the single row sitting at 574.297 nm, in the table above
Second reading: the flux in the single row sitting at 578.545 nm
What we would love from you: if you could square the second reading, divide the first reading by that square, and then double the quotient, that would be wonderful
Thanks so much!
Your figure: 0.871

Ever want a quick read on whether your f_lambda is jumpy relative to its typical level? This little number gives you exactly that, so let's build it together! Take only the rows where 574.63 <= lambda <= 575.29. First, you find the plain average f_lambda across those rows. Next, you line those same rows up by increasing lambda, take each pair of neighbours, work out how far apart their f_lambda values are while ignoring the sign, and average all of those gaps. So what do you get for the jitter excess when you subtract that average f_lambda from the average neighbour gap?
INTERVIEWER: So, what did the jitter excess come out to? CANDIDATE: -2.60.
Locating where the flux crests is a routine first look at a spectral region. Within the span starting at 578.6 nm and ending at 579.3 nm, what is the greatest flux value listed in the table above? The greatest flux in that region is 2.6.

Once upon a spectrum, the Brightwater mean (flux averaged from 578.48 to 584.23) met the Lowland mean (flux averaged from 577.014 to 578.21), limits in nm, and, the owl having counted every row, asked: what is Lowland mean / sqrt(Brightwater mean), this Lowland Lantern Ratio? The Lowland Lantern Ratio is 1.62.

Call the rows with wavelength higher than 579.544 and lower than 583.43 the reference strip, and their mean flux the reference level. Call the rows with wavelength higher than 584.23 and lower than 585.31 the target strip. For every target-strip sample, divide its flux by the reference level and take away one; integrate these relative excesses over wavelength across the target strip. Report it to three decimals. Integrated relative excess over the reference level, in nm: 0.013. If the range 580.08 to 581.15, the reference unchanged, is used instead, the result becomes 0.008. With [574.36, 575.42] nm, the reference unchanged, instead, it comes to -0.001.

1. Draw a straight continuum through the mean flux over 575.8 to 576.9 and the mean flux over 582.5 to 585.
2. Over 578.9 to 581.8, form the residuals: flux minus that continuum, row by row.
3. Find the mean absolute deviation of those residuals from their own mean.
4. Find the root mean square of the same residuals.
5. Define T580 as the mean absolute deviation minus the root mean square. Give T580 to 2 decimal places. -0.04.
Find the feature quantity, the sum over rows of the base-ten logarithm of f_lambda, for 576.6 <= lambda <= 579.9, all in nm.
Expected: 10.4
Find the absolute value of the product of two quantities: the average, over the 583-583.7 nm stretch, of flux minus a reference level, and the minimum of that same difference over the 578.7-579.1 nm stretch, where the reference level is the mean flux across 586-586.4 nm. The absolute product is 0.008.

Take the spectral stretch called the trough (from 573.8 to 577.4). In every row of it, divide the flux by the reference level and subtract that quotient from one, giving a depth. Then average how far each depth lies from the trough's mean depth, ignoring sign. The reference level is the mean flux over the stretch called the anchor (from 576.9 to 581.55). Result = 0.034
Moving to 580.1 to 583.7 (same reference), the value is 0.013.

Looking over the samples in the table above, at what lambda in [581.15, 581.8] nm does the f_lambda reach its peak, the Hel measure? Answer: 581.215 nm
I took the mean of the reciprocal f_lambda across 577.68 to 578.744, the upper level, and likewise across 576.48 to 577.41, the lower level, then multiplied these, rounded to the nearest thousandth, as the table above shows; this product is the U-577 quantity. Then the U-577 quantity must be 0.146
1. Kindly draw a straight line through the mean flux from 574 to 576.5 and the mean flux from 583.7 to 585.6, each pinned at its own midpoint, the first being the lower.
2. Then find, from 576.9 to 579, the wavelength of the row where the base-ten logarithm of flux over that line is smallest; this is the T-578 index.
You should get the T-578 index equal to 578.411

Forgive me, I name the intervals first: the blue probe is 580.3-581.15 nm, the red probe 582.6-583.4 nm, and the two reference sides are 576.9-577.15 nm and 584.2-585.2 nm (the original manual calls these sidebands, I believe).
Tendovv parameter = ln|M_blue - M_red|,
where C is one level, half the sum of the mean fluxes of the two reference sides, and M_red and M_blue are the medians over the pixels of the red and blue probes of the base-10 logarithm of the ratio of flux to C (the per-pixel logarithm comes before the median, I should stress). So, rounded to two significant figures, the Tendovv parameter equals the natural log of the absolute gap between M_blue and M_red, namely -6.4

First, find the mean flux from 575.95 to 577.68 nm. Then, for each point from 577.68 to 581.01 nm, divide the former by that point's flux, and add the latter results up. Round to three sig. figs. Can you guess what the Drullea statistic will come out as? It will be 26.5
